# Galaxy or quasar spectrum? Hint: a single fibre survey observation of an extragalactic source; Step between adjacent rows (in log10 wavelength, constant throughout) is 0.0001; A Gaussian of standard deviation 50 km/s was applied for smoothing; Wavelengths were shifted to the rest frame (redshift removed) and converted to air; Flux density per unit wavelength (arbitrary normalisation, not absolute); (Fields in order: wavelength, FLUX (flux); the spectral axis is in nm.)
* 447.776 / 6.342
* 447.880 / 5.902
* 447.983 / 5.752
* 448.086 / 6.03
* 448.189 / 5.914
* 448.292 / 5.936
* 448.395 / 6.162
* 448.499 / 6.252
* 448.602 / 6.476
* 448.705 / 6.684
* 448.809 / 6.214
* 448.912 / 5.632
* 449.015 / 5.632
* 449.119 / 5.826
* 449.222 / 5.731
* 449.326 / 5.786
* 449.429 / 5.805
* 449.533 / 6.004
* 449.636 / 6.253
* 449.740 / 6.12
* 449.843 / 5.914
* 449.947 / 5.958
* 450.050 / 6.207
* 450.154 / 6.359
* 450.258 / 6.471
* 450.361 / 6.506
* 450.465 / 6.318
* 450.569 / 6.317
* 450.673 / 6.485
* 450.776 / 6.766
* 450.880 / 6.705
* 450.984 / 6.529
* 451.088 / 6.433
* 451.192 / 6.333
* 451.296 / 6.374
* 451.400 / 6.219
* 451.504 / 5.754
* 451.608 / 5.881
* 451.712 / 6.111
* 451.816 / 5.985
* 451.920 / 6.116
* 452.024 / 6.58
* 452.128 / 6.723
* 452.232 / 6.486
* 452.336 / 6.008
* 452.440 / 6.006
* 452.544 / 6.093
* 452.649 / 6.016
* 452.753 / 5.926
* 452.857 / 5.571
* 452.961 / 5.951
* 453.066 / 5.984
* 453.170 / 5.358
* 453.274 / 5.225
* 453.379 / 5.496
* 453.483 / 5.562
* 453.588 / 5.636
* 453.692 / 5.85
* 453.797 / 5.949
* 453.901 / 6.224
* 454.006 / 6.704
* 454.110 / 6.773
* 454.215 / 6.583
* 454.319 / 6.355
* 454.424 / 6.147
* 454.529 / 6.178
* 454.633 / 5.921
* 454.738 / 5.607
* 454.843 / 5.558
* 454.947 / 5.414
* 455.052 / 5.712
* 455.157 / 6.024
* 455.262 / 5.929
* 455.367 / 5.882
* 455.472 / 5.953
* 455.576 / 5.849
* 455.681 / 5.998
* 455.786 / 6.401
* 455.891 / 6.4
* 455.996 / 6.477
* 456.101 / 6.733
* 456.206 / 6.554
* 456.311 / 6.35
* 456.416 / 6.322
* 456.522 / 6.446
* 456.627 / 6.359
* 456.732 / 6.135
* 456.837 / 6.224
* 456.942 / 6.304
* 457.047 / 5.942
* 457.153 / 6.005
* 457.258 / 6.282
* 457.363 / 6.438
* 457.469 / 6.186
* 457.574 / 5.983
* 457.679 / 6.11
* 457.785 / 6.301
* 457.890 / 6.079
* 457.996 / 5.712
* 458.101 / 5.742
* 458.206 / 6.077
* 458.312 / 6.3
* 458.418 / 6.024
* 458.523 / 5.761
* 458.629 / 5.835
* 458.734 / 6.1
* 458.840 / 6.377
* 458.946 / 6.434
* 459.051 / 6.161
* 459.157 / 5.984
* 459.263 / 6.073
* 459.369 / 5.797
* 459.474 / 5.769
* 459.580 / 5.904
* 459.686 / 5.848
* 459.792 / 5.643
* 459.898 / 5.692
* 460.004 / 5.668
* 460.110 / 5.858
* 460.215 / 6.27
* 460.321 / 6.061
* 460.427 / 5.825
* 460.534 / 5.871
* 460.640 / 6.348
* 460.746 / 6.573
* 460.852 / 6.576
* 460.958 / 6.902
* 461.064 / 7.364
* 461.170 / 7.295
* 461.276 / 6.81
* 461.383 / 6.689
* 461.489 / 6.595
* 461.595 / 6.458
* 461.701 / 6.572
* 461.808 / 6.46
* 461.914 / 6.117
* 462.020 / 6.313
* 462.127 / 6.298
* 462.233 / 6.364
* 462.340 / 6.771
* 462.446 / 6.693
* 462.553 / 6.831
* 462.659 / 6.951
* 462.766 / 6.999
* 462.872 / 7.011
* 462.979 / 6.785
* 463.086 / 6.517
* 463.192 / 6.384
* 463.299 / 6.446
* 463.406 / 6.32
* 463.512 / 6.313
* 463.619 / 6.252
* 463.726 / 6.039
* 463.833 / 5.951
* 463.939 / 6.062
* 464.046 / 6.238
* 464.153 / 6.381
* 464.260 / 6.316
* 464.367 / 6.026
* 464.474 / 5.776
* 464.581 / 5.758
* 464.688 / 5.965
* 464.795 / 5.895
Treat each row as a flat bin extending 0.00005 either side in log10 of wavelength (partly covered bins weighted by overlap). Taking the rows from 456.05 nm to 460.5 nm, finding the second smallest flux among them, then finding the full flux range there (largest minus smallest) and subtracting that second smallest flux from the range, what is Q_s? -4.6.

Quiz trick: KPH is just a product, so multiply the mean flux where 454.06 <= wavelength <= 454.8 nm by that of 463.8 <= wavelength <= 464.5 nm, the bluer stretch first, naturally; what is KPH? 38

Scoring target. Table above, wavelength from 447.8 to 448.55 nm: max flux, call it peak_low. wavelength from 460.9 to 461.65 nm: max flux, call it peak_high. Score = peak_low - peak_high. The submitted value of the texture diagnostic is -1.1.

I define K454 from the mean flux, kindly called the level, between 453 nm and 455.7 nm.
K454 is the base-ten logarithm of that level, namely 0.772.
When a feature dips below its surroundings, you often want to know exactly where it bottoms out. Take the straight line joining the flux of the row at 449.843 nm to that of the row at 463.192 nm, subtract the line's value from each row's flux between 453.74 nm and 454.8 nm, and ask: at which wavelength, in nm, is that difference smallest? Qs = 454.738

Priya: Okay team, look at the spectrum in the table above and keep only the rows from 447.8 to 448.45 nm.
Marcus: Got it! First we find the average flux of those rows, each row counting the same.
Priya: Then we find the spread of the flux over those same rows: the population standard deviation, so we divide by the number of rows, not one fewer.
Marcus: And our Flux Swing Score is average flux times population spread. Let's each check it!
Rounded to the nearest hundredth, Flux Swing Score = 0.75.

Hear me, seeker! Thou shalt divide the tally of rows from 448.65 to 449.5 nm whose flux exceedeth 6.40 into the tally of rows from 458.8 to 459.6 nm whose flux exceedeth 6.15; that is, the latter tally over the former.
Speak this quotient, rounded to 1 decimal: 3.0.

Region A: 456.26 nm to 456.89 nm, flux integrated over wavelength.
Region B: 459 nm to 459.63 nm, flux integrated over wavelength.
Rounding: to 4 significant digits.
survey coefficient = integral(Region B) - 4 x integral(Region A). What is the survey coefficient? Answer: -12.14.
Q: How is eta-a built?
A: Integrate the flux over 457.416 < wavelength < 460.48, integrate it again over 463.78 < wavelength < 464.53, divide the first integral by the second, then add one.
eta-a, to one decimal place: 5.0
